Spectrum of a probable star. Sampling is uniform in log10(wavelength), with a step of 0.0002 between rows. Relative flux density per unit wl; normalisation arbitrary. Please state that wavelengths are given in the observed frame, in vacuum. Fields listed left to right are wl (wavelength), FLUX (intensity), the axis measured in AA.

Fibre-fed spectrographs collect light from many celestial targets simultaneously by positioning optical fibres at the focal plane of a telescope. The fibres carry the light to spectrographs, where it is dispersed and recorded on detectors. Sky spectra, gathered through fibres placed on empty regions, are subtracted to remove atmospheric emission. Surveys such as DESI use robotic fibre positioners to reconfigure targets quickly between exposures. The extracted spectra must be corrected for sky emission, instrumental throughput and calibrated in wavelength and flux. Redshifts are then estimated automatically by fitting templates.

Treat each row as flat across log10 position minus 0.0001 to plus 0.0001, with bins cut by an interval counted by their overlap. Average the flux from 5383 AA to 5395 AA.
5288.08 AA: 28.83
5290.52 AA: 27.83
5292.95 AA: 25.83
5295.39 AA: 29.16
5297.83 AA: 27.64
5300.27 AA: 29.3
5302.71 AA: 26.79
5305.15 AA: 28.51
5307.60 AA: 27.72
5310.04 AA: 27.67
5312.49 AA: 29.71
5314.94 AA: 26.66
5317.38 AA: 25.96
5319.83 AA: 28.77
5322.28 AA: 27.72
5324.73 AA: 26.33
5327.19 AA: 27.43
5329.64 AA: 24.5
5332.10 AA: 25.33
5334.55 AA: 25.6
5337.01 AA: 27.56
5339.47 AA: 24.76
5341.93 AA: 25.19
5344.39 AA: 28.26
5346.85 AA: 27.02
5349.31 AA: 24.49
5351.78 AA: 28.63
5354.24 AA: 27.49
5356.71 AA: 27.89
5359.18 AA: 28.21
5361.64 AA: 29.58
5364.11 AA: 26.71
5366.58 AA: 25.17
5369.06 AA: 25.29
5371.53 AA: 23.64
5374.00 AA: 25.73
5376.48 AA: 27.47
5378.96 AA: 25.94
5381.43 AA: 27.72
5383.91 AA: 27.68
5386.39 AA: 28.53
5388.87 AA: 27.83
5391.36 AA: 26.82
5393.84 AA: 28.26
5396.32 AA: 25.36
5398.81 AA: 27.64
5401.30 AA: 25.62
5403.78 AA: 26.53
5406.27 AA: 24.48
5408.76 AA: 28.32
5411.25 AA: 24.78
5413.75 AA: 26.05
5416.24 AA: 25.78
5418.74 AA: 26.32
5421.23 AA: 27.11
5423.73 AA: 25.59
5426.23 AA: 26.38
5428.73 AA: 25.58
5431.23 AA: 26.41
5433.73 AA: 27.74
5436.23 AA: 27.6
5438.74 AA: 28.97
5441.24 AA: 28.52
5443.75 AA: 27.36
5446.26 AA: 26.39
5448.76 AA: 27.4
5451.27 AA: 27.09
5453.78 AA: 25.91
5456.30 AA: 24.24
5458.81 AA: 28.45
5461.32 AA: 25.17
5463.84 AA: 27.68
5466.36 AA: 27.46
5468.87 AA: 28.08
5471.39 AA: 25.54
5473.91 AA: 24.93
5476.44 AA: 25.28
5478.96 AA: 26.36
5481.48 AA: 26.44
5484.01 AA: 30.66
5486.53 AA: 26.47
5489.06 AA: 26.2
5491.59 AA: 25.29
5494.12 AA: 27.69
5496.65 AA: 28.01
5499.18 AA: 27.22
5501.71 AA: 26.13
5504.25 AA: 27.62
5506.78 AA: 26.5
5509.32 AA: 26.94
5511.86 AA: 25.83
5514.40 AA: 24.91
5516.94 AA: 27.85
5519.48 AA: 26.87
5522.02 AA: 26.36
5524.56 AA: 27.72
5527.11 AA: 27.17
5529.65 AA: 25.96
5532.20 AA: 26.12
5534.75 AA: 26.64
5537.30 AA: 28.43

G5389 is 27.8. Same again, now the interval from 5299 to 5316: 28.1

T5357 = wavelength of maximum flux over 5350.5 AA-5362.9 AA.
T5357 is 5361.64 AA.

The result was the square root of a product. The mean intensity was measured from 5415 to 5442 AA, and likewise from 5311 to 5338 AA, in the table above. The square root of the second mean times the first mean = 26.9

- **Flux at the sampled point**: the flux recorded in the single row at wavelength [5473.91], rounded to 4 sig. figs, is 24.93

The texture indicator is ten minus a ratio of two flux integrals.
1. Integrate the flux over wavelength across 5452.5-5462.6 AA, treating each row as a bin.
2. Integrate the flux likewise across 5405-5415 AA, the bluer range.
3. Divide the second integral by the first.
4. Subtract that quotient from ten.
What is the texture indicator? 9.01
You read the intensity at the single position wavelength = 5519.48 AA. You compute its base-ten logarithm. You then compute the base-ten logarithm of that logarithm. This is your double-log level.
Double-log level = 0.155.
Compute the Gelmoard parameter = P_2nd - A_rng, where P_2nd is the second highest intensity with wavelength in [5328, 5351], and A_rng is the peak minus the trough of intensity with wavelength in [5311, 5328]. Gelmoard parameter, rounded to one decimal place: 23.8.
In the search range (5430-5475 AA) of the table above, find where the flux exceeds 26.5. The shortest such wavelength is 5433.73 AA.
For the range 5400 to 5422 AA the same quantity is 5403.78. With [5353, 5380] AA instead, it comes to 5354.24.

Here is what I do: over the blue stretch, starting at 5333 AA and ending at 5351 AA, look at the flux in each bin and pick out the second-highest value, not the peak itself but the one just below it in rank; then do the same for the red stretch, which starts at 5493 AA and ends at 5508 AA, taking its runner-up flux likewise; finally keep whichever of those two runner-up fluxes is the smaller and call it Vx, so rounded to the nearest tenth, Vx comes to 27.6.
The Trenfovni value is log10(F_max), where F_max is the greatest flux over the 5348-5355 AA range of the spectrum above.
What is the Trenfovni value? 1.457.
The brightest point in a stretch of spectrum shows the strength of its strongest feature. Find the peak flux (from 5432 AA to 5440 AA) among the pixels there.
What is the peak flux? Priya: 28.97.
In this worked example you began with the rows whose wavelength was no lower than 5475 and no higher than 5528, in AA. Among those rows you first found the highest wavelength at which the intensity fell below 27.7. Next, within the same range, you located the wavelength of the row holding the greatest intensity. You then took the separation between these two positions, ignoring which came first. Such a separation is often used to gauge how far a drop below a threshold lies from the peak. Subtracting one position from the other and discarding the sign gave 43.1 AA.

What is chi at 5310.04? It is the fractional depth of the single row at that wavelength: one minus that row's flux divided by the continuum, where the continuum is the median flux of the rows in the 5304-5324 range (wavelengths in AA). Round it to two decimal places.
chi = 0.00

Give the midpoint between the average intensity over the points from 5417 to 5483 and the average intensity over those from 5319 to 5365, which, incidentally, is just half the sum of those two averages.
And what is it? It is 26.8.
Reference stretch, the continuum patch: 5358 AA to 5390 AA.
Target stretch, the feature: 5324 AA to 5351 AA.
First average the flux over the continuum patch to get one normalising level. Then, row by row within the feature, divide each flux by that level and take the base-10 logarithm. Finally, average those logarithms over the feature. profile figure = -0.014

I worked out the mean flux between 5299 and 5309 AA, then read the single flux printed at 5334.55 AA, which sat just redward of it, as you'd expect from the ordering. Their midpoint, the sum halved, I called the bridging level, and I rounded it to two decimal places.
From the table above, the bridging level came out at 26.84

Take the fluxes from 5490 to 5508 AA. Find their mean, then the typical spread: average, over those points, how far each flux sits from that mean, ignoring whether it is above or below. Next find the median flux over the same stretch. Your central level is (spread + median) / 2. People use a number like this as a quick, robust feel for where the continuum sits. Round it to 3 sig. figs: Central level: 14.0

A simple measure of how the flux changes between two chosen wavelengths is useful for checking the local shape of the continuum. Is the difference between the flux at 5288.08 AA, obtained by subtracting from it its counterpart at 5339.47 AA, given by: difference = 4.1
